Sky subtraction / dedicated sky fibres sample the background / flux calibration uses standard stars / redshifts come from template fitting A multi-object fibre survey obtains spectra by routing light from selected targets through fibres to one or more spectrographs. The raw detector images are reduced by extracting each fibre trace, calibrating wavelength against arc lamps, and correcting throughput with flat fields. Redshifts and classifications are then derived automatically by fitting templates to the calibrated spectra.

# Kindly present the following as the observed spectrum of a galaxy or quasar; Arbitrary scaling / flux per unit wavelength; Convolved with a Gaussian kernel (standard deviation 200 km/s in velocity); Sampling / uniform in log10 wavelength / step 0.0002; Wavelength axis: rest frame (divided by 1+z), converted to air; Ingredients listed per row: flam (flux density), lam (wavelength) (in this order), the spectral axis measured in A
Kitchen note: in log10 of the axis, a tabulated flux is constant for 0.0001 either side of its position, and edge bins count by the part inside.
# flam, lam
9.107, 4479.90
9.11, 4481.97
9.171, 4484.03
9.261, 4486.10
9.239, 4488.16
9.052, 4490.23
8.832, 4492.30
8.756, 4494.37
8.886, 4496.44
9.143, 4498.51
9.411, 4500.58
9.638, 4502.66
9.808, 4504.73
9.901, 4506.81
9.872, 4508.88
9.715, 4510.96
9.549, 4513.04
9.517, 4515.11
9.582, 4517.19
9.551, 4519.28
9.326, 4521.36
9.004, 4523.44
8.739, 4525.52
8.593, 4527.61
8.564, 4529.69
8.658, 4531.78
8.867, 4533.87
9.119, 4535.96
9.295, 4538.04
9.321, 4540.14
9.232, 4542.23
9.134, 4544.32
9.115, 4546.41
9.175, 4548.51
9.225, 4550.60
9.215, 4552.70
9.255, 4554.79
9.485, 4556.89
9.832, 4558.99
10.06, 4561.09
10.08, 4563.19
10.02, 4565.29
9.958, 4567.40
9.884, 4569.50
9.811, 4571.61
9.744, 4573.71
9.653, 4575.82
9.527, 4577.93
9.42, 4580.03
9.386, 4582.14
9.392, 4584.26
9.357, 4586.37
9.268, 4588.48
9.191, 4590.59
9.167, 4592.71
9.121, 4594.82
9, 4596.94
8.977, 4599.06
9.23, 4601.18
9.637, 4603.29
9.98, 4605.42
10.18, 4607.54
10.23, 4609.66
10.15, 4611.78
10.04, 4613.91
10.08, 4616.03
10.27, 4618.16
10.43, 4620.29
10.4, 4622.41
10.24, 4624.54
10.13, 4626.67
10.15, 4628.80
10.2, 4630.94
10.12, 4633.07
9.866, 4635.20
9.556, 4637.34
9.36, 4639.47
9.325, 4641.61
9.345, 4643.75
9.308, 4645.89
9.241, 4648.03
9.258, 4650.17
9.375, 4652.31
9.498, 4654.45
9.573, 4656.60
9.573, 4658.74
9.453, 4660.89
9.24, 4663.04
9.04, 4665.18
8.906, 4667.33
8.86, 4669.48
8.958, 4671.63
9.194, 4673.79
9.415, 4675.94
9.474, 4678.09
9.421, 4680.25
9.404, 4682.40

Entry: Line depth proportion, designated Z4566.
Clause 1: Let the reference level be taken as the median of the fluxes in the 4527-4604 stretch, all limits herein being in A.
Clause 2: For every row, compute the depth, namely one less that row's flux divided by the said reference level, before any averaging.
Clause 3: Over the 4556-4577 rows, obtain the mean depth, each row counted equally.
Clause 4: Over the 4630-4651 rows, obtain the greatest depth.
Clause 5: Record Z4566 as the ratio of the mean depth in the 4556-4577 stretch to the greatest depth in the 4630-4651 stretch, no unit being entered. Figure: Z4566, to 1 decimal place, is -21.7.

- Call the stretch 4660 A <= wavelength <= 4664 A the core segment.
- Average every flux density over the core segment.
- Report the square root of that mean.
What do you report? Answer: 3.06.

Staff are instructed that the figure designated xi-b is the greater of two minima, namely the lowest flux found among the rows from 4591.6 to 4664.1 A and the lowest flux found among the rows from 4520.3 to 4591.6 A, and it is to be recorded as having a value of 9.0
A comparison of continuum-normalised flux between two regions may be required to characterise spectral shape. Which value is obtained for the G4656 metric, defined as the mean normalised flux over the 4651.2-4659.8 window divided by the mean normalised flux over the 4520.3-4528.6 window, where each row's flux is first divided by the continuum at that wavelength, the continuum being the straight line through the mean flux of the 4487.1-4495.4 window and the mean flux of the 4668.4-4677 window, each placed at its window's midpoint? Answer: 1.05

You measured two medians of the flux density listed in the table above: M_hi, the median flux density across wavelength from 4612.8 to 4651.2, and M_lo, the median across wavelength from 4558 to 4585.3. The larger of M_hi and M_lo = 10.1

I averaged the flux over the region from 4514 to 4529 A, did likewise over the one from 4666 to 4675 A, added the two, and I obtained 18.2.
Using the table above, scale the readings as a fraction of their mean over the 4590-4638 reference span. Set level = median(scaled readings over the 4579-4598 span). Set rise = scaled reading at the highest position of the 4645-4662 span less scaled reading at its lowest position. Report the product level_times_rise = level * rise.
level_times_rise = 0.01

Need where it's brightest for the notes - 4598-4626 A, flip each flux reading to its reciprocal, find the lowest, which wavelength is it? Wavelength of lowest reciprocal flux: 4620.29 A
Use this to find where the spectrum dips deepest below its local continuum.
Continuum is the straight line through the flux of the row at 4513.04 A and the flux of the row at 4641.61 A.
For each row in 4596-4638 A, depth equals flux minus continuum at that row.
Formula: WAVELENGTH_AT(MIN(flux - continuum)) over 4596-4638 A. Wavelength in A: 4599.06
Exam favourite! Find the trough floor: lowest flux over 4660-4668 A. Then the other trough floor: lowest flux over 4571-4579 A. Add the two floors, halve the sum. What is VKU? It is 9.2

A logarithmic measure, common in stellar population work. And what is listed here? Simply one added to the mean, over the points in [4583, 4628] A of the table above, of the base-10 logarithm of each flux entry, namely 1.99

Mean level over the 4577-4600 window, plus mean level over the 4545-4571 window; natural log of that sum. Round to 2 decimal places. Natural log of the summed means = 2.94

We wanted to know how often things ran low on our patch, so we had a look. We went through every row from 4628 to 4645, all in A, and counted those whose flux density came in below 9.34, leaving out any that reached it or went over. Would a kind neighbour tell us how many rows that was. 1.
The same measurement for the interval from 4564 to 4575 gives 0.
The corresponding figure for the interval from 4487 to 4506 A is 6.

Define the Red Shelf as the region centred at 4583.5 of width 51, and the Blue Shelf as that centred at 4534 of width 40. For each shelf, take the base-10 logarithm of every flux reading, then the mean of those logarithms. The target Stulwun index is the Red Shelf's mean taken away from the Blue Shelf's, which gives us -0.021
